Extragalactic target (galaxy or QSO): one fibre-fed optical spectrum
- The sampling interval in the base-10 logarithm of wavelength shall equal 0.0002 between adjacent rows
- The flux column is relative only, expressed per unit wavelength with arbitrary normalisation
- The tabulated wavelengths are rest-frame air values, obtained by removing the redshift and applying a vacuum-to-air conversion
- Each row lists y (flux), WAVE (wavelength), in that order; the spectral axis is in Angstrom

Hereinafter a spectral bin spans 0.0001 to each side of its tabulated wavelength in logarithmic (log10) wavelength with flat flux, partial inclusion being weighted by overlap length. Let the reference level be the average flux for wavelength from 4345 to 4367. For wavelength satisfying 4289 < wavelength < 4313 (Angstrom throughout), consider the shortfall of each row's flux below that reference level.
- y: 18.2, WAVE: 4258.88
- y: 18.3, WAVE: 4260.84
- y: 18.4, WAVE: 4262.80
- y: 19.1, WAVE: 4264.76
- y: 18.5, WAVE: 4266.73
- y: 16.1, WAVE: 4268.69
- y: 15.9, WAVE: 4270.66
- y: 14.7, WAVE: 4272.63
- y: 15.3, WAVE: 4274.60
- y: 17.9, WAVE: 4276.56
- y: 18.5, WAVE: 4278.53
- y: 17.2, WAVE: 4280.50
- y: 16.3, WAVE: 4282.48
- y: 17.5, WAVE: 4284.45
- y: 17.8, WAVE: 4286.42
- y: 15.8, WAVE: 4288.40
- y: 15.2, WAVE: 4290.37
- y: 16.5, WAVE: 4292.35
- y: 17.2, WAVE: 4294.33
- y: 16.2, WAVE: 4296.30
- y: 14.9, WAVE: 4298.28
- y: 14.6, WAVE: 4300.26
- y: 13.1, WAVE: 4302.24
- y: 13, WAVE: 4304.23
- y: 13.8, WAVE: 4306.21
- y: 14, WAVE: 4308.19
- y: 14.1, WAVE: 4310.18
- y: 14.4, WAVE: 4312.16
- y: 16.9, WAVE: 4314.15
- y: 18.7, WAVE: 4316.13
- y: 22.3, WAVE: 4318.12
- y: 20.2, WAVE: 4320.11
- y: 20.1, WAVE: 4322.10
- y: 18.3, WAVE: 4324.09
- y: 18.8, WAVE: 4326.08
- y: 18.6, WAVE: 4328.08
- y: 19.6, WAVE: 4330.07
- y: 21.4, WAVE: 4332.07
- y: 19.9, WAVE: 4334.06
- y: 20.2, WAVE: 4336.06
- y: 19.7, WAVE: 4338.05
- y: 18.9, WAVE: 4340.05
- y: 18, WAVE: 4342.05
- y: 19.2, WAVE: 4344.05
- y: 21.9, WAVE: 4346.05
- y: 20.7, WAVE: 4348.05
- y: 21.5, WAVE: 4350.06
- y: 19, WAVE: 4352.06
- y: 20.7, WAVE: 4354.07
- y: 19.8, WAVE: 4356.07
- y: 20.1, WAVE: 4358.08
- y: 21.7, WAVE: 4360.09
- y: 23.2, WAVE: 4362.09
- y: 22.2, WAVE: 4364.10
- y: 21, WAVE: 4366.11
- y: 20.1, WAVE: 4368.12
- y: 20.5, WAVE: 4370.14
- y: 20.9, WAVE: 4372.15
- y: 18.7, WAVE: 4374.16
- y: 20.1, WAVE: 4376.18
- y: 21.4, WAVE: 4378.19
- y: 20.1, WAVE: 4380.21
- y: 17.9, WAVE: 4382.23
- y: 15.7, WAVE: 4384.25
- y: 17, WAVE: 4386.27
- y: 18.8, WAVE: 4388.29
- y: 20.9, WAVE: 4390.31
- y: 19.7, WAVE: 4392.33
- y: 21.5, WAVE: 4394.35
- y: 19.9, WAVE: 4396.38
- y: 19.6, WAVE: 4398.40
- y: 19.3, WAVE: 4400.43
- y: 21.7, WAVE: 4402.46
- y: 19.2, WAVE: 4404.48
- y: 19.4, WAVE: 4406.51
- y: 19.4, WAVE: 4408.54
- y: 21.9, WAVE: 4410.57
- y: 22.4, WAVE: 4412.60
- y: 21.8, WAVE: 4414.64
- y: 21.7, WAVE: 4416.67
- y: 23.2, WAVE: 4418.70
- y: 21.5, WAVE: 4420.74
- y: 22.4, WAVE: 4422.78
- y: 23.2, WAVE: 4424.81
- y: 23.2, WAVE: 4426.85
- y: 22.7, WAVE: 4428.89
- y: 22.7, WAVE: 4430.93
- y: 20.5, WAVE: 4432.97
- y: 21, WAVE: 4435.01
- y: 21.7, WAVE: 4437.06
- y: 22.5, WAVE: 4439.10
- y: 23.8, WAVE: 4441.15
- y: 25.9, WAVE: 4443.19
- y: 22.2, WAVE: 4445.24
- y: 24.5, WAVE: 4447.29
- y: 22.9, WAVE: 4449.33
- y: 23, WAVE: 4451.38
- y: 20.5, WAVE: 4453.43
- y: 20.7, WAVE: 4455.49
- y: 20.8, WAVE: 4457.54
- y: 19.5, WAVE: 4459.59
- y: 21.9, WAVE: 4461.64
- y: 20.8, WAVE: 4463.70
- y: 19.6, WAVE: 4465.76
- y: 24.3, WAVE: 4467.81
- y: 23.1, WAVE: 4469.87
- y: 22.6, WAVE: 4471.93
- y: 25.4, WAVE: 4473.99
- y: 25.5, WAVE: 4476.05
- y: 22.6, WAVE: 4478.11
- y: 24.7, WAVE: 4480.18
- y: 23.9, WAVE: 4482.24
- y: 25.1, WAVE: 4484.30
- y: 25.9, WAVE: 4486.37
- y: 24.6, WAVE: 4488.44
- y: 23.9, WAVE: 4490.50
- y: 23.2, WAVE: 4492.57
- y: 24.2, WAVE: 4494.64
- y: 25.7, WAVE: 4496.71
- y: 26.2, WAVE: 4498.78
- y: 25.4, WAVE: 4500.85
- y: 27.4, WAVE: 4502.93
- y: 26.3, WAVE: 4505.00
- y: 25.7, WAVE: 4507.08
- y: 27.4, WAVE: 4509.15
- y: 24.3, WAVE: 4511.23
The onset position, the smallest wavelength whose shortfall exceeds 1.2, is 4290.37 Angstrom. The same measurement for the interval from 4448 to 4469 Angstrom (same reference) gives 4459.59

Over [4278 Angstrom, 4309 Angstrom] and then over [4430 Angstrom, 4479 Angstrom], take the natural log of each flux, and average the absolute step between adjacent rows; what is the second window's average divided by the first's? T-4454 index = 1.2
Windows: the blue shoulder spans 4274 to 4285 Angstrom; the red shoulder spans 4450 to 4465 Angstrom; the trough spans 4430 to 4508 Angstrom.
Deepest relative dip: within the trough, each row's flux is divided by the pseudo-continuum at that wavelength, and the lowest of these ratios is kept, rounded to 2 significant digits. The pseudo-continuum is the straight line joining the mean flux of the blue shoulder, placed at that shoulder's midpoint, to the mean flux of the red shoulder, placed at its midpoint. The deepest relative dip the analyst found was 0.92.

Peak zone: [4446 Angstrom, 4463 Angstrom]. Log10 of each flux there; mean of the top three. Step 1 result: 1.37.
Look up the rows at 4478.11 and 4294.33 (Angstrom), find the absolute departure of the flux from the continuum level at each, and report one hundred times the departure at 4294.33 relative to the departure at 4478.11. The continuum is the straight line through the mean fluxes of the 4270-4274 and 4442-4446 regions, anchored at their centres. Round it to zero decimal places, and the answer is 24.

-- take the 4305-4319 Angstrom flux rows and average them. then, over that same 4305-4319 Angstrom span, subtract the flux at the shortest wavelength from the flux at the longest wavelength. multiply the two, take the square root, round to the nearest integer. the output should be 12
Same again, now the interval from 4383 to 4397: 9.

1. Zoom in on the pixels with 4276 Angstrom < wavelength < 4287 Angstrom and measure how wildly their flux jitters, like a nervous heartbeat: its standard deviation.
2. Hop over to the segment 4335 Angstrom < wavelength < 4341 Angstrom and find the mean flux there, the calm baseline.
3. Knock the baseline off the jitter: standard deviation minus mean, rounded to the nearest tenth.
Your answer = -18.9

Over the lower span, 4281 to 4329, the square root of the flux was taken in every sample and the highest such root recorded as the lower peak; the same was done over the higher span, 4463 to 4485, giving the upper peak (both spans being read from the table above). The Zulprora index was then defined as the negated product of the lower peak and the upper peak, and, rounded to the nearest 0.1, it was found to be -23.8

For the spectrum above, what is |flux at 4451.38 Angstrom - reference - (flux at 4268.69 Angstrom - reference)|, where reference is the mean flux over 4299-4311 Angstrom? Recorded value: 6.9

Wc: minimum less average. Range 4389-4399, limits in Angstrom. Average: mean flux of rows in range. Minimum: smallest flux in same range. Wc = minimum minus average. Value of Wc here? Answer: -0.72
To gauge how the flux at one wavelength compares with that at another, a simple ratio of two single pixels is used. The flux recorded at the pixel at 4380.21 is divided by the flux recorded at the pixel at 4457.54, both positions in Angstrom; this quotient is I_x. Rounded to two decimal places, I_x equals 0.97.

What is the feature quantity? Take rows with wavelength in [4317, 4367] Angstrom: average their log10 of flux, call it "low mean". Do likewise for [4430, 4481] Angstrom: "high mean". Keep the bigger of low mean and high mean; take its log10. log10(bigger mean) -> 0.131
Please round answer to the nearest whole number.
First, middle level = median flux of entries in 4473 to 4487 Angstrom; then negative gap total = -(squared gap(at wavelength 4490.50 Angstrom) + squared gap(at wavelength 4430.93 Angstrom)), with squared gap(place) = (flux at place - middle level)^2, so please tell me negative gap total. -7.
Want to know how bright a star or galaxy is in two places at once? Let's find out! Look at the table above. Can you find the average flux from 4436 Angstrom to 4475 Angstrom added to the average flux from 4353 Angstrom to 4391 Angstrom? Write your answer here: 42.4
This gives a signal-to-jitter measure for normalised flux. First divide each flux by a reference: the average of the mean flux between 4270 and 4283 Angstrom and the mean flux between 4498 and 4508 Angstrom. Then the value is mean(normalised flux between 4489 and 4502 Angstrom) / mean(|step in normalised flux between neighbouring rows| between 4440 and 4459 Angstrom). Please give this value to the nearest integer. 16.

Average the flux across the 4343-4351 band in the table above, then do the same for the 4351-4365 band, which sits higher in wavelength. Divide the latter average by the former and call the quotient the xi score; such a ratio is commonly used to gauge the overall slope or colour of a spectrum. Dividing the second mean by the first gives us 1.01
